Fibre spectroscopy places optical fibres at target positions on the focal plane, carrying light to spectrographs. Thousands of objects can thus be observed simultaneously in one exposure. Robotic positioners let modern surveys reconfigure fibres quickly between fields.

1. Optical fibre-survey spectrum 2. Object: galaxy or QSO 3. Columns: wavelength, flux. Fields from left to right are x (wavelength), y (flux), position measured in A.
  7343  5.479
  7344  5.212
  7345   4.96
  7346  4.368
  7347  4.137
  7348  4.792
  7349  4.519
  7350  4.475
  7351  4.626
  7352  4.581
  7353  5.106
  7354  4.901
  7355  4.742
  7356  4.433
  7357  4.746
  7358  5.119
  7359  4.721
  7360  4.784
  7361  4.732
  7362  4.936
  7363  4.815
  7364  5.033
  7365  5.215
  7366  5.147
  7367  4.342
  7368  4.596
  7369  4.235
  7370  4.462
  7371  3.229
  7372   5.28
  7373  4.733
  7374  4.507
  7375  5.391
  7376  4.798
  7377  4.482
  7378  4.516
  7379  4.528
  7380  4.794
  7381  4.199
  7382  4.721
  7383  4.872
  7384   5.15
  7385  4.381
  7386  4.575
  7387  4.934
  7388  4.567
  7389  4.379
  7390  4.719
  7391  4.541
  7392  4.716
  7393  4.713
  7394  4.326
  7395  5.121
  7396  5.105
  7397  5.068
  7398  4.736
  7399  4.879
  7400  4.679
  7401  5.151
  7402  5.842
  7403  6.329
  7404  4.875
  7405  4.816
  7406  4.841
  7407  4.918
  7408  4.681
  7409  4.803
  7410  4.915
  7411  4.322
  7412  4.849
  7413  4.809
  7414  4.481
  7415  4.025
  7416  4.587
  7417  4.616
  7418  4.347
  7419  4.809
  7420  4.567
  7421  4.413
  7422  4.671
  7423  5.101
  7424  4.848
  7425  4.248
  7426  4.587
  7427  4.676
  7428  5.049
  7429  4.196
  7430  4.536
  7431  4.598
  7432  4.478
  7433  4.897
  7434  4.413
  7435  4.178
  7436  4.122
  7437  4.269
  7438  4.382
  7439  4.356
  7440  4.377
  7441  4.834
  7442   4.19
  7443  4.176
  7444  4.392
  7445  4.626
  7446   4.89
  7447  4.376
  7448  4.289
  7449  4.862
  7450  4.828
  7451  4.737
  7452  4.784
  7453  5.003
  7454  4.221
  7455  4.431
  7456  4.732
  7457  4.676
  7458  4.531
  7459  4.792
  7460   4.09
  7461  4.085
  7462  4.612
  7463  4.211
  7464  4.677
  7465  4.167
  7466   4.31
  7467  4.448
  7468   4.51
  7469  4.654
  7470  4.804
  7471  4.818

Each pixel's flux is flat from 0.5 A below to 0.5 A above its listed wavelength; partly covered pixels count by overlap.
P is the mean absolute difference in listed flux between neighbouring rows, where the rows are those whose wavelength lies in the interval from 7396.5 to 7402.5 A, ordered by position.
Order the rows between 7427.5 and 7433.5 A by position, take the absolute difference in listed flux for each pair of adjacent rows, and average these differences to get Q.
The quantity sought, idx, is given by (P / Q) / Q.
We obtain 2.9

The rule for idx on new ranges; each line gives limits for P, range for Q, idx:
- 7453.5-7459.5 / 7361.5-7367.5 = 2.5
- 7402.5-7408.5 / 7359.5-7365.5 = 15.3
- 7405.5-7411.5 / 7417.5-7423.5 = 2.4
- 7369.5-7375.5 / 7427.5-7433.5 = 7.7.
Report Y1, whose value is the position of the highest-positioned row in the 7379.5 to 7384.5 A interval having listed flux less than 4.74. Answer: 7382 A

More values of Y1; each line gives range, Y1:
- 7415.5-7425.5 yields 7425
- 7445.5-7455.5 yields 7455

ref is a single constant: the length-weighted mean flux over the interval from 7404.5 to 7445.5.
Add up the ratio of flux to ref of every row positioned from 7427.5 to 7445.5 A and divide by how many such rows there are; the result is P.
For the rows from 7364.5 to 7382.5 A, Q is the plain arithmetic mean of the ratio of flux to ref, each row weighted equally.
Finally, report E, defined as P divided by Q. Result 0.96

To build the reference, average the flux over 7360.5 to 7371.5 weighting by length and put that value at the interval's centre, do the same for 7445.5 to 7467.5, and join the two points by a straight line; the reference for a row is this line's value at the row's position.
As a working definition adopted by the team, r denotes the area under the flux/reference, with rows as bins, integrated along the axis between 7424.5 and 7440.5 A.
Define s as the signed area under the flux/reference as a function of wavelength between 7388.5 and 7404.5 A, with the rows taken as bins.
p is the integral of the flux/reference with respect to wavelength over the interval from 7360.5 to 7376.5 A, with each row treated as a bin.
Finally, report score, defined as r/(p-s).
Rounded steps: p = 16.4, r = 15.7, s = 17.3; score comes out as -17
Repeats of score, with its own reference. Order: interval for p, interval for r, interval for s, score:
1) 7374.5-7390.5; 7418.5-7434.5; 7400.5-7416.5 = -21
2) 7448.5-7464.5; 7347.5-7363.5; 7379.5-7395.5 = -161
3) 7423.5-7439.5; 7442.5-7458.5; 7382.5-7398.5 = -21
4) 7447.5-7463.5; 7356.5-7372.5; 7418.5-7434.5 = -93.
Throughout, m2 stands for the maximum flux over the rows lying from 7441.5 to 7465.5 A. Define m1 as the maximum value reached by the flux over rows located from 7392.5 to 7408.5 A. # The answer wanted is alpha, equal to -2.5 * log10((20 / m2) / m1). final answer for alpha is 0.499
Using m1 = 6.329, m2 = 5.003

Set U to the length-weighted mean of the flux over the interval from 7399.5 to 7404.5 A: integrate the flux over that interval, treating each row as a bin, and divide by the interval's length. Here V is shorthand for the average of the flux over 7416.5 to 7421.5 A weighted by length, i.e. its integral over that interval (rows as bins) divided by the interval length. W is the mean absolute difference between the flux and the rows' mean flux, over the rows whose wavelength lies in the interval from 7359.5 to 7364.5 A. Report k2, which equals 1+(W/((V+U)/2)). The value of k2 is 1.02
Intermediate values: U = 5.38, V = 4.55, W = 0.100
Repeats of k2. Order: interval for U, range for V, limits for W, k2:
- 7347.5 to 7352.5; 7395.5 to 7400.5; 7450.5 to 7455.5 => 1.05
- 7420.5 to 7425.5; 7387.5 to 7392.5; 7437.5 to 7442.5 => 1.04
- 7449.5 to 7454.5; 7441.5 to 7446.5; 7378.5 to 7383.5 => 1.05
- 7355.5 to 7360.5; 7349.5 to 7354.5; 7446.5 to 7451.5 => 1.05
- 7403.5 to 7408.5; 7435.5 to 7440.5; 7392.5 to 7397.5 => 1.06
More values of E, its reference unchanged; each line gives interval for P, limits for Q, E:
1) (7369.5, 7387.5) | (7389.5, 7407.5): 0.93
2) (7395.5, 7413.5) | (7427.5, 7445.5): 1.12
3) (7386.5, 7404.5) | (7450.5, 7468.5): 1.09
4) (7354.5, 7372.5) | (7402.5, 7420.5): 0.99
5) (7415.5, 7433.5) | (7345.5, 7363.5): 0.98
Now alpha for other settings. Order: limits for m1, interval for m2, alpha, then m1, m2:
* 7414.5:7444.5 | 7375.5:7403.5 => 0.520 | 5.101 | 6.329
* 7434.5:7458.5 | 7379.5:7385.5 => 0.275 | 5.003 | 5.15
